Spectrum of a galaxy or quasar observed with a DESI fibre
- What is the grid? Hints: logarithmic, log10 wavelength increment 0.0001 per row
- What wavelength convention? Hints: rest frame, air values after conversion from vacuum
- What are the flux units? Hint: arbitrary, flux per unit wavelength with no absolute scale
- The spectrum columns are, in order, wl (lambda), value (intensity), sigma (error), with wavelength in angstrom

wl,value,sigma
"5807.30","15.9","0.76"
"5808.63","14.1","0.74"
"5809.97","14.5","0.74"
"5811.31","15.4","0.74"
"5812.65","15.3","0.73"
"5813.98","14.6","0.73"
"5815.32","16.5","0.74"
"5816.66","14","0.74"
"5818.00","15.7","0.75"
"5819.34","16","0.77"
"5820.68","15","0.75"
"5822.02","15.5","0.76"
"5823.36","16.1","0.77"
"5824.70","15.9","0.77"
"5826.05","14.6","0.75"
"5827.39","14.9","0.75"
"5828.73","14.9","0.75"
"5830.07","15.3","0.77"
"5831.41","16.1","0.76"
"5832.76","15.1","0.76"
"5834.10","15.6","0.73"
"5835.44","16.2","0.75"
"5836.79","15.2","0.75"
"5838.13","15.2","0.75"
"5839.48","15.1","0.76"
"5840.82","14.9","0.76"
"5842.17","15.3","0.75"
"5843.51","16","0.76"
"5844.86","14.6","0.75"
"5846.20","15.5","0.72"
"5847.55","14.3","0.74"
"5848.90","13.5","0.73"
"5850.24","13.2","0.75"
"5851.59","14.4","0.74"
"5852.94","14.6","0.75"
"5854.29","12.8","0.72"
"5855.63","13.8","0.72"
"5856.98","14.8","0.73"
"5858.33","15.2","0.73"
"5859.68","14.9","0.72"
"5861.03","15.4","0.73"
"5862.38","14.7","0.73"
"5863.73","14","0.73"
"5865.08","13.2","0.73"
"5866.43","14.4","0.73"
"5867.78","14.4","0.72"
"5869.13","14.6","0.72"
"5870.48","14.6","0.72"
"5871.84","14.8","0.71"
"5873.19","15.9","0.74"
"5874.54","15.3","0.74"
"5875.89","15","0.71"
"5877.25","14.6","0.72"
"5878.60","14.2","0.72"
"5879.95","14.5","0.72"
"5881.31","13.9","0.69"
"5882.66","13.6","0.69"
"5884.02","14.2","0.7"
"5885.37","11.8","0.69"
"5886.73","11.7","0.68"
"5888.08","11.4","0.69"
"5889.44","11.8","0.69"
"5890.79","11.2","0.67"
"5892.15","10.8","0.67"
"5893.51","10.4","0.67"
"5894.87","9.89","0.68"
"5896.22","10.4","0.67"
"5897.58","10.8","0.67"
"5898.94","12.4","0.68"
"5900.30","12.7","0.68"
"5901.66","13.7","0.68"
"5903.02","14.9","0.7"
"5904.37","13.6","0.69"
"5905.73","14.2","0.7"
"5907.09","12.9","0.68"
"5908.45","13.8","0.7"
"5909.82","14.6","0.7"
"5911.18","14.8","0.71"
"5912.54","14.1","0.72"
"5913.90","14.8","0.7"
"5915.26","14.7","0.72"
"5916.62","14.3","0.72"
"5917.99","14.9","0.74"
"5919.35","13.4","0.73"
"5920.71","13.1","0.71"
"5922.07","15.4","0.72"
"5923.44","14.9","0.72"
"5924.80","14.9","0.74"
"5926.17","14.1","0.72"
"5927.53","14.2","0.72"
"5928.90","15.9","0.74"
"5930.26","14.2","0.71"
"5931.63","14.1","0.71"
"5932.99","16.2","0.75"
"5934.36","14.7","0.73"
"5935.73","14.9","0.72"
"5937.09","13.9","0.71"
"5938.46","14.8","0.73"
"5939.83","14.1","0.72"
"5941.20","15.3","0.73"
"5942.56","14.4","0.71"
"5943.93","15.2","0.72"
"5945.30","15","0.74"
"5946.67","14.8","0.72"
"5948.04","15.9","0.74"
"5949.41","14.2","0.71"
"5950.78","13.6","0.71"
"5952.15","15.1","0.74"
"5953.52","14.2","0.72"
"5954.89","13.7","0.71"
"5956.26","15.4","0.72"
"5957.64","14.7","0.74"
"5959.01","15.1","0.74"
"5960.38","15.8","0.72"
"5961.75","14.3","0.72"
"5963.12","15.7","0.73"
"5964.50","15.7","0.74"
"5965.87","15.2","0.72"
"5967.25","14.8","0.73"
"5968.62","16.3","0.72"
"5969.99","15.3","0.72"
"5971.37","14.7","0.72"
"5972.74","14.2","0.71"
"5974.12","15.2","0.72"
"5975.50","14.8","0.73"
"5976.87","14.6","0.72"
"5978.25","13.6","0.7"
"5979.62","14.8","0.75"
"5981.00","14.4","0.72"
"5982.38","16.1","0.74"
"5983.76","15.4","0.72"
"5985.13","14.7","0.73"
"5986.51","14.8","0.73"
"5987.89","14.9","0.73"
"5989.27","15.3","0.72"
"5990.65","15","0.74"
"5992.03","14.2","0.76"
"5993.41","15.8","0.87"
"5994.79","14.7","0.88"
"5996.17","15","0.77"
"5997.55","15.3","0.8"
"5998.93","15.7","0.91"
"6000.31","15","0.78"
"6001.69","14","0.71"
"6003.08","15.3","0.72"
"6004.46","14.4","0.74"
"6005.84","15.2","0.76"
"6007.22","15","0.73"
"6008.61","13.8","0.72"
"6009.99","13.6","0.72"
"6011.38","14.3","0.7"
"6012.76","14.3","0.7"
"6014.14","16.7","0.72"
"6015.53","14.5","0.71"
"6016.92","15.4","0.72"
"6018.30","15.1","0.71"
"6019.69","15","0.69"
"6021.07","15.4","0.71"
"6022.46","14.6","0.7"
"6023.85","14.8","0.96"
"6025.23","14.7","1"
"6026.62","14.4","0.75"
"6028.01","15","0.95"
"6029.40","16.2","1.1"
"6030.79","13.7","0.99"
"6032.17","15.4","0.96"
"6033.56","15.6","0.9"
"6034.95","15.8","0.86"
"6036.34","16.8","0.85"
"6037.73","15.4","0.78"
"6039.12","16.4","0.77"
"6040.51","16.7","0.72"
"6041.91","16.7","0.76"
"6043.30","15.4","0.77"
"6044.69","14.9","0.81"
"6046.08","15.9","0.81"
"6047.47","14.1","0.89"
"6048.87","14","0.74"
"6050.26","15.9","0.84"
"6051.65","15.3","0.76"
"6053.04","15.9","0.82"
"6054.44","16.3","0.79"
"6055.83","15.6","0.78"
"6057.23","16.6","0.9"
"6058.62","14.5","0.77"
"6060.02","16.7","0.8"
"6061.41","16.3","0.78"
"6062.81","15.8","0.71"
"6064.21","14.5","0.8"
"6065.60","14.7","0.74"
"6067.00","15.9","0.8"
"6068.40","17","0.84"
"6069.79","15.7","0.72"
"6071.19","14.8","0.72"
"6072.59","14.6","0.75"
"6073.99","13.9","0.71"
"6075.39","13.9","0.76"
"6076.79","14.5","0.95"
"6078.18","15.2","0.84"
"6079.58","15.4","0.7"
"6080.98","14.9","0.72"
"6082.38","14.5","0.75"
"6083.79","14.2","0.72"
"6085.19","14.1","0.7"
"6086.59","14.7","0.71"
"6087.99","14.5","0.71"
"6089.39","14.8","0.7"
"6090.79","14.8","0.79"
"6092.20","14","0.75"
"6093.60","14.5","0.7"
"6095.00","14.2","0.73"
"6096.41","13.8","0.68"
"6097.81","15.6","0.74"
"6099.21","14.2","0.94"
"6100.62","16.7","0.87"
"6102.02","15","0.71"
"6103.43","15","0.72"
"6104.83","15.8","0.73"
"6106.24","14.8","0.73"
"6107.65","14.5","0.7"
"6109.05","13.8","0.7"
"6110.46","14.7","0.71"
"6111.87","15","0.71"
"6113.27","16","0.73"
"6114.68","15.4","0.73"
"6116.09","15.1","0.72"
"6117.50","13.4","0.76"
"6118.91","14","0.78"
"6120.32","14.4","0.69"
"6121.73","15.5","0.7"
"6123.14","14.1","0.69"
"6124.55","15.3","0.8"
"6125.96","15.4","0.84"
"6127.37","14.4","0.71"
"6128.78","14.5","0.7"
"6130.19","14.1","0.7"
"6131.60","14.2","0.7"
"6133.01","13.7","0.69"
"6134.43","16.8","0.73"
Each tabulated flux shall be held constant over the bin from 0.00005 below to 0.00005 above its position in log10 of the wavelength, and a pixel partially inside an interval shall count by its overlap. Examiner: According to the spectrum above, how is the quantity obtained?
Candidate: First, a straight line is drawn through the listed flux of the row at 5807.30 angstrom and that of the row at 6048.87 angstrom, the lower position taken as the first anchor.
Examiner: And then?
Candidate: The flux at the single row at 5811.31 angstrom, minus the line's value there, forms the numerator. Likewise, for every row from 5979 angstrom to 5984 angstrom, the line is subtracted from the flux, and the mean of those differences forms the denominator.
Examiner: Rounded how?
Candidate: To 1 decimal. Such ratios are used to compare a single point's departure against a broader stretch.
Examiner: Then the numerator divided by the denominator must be -0.7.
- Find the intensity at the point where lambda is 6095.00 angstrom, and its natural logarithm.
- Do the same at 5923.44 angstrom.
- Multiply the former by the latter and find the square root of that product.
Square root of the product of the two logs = 2.68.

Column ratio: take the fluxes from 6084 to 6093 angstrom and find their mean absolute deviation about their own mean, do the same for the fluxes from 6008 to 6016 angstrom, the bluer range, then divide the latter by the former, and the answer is 2.5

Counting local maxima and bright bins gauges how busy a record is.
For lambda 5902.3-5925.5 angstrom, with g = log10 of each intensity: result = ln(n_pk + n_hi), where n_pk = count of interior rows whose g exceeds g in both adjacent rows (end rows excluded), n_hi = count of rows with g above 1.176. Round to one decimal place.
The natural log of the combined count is 1.8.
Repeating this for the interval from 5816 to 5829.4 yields 2.1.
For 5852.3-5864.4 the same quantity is 1.4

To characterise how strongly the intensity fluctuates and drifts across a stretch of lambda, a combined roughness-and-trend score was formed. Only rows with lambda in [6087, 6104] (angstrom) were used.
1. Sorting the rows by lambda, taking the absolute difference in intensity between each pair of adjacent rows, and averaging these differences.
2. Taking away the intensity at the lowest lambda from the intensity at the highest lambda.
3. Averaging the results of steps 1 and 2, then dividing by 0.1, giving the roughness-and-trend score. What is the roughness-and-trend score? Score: 6.9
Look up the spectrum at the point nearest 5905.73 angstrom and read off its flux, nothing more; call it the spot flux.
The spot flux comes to 14.2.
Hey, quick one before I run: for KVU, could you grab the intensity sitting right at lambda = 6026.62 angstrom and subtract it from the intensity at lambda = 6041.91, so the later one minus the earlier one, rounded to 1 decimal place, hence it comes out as 2.3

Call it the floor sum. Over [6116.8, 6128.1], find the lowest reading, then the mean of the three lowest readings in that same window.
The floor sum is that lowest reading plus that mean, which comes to 27.2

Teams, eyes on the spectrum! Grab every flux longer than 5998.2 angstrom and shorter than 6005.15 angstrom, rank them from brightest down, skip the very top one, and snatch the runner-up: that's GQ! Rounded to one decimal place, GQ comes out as 15.3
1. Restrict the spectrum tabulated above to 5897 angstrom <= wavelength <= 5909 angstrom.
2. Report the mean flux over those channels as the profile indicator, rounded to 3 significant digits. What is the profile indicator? 13.2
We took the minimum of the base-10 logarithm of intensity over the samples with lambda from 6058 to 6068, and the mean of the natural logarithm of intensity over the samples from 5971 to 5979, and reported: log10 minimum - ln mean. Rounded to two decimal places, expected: -1.51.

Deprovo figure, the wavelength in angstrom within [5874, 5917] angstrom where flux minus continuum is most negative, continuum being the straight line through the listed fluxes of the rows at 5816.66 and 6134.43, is 5894.87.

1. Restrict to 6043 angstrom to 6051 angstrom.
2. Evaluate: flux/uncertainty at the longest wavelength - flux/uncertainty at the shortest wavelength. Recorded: -1.1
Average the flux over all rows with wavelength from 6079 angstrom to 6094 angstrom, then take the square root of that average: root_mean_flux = 3.82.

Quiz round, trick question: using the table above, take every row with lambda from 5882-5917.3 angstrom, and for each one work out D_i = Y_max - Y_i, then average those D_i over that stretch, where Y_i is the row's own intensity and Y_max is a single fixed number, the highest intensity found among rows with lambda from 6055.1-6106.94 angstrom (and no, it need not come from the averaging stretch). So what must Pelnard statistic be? 4.2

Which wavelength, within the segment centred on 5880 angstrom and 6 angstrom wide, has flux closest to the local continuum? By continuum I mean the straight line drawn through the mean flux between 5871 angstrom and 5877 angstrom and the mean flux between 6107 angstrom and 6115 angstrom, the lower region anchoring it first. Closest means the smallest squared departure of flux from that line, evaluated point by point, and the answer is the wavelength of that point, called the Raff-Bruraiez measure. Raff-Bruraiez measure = 5877.25 angstrom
